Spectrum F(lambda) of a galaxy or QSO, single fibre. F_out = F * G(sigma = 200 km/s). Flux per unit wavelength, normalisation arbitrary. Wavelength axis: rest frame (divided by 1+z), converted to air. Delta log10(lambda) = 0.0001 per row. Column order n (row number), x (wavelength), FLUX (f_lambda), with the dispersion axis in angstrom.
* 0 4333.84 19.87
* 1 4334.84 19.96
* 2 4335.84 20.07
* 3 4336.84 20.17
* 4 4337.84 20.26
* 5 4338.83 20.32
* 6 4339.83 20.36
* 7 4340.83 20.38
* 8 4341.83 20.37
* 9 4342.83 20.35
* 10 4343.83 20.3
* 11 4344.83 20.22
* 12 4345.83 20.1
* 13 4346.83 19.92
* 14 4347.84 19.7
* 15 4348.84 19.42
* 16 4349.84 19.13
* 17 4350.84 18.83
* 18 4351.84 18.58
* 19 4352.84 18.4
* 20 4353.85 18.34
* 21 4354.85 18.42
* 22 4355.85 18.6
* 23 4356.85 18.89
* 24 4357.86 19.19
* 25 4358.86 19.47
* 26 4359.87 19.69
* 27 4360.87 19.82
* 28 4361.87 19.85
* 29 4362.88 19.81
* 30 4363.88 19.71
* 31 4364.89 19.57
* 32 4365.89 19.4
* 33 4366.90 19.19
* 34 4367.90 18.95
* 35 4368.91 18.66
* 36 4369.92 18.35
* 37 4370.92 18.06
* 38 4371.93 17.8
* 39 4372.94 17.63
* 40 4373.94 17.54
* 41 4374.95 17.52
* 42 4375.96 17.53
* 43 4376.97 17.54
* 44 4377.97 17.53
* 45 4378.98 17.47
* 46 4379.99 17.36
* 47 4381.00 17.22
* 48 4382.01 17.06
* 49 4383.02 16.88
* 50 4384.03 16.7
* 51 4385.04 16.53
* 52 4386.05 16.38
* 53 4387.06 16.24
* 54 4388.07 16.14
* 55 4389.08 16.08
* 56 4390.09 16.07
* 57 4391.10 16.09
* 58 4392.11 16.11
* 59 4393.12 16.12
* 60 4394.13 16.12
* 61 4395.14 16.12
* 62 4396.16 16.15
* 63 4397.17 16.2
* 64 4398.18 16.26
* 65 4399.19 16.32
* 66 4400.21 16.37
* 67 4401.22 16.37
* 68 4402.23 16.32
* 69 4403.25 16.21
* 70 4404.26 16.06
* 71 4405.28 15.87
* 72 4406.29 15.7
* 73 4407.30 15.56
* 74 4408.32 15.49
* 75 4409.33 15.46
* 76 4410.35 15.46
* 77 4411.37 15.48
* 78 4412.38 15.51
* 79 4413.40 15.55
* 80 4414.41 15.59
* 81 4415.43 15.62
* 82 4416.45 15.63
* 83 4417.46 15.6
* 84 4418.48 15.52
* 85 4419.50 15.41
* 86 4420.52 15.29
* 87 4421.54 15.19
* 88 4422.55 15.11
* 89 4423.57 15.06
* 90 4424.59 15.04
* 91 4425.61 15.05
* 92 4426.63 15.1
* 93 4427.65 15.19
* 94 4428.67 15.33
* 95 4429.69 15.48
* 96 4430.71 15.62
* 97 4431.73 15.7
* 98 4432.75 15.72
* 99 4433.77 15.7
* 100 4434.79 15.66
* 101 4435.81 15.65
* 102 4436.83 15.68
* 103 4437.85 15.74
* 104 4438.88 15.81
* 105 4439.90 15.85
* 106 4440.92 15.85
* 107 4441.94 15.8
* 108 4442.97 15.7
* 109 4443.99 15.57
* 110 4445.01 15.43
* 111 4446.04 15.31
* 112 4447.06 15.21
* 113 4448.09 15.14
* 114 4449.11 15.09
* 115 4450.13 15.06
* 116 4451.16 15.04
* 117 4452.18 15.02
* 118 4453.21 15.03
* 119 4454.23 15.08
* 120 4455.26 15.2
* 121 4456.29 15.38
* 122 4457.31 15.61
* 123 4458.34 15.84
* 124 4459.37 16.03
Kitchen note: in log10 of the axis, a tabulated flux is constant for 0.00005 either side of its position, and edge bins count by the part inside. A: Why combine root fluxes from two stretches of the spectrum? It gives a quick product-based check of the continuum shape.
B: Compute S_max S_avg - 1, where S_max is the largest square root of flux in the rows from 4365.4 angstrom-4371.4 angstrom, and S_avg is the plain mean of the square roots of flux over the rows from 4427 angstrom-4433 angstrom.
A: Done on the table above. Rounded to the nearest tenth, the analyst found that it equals 16.3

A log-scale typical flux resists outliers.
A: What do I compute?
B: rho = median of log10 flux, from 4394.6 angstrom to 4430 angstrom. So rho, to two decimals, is 1.19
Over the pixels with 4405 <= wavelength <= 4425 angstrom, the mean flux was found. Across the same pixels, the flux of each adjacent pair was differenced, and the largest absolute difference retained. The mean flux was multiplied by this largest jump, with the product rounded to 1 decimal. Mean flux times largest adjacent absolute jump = 2.6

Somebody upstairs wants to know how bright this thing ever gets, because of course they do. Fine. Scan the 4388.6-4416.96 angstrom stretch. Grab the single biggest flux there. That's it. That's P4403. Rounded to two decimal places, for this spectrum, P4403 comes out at 16.37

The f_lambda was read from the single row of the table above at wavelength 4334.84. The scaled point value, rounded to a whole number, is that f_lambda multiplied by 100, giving 1996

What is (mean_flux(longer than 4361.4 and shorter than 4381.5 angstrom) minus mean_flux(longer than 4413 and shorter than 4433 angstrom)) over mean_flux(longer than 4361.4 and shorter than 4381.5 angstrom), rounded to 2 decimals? 0.16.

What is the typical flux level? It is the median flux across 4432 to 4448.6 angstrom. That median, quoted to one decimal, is 15.7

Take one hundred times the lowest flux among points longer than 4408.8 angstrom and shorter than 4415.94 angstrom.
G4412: 1546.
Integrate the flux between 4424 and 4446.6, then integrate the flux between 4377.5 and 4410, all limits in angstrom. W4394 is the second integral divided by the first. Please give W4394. 1.5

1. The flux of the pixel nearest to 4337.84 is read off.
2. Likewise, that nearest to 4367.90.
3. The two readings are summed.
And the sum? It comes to 39.2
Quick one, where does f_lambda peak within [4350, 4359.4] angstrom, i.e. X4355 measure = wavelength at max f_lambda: 4358.86 angstrom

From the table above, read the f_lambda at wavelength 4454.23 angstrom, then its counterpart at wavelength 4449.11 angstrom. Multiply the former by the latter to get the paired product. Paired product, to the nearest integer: 228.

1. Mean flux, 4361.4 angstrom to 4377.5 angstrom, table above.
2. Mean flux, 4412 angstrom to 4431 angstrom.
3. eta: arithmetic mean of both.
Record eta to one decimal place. 17.0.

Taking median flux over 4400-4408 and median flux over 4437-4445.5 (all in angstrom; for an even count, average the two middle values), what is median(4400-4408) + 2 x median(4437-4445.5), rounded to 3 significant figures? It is 47.7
